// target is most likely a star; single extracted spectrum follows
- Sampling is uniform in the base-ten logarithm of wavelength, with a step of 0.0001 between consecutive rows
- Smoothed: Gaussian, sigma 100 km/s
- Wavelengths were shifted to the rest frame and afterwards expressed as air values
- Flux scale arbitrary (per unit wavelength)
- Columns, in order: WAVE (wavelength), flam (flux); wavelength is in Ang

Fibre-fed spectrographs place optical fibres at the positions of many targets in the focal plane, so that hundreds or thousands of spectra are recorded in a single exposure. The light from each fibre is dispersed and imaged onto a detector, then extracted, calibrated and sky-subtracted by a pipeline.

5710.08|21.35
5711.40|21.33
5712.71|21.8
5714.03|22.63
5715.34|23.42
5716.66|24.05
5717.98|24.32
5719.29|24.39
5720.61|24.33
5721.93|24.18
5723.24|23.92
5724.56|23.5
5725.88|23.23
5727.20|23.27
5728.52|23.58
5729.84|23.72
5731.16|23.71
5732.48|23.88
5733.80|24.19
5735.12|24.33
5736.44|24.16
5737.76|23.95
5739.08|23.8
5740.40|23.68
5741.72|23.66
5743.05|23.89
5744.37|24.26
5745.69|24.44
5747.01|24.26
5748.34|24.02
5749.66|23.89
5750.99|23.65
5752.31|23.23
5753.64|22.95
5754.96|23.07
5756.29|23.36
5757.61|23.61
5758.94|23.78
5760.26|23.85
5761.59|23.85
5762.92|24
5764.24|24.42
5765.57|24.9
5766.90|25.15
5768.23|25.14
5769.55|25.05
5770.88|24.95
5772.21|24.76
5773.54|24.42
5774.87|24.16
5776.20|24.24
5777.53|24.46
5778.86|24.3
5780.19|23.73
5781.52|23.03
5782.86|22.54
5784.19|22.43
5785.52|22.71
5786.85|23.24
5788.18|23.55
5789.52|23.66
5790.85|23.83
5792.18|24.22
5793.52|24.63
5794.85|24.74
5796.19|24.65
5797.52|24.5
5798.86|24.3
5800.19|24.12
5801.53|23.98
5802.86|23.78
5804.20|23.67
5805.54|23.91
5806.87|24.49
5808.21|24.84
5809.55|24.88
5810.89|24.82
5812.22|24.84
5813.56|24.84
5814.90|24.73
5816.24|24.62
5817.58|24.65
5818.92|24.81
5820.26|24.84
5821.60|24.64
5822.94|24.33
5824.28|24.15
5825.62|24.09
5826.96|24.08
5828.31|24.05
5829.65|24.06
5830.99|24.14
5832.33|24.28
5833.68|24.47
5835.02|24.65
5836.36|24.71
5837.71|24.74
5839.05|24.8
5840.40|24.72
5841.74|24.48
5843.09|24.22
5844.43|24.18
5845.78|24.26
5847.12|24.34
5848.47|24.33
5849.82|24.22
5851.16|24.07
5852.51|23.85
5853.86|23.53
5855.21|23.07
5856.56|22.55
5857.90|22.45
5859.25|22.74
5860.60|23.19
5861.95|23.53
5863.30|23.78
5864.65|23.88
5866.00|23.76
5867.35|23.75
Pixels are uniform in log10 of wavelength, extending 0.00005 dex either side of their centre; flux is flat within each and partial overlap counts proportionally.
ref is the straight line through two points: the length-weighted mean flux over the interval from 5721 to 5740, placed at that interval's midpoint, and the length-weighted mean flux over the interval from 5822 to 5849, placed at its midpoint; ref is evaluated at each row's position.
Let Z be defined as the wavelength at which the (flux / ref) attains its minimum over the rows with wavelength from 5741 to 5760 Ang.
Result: 5753.64 Ang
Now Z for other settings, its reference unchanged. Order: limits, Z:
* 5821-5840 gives 5828.31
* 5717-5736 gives 5725.88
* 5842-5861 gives 5857.90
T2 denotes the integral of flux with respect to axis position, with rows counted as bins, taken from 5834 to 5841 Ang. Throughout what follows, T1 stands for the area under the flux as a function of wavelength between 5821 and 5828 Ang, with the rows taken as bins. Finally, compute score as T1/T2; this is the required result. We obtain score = 0.98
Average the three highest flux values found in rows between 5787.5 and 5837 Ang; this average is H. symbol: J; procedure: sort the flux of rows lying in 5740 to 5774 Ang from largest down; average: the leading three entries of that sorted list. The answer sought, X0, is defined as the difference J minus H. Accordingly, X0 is 0.3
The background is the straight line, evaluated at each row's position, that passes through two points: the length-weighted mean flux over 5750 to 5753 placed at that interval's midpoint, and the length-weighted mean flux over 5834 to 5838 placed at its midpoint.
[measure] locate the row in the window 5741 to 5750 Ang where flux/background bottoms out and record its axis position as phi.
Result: 5741.72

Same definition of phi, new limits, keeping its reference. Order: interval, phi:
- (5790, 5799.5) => 5790.85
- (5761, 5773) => 5761.59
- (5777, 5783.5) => 5782.86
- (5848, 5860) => 5857.90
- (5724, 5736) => 5725.88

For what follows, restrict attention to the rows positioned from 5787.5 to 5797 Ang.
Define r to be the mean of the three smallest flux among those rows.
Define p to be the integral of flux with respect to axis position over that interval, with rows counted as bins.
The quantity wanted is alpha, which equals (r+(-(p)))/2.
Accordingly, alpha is -103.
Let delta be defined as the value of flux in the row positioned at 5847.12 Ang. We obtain 24.34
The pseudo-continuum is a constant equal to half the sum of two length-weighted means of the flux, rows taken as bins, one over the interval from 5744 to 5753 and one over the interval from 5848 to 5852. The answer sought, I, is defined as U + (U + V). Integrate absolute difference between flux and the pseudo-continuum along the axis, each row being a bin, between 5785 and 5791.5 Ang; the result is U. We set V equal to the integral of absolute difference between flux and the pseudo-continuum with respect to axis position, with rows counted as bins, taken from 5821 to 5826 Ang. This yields 10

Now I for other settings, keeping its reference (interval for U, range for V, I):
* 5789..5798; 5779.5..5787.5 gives 17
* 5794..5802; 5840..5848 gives 8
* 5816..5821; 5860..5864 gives 9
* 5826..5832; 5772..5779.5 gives 3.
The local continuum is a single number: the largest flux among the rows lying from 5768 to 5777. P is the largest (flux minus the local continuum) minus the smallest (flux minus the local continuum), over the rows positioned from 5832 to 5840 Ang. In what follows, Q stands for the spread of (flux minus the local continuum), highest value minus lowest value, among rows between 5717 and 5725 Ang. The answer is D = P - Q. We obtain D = -0.37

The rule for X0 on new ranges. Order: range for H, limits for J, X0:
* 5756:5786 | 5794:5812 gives -0.3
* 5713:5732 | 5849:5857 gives -0.3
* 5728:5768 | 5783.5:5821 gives 0.0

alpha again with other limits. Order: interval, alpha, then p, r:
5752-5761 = -94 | 211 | 23.1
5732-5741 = -96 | 216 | 23.8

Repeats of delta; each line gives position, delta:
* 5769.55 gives 25.05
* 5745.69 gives 24.44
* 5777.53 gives 24.46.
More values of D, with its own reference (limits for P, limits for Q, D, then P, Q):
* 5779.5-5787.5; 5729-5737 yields 0.68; 1.3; 0.6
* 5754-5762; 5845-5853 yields 0.29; 0.8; 0.5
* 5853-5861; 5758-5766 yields -0.04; 1.1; 1.1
